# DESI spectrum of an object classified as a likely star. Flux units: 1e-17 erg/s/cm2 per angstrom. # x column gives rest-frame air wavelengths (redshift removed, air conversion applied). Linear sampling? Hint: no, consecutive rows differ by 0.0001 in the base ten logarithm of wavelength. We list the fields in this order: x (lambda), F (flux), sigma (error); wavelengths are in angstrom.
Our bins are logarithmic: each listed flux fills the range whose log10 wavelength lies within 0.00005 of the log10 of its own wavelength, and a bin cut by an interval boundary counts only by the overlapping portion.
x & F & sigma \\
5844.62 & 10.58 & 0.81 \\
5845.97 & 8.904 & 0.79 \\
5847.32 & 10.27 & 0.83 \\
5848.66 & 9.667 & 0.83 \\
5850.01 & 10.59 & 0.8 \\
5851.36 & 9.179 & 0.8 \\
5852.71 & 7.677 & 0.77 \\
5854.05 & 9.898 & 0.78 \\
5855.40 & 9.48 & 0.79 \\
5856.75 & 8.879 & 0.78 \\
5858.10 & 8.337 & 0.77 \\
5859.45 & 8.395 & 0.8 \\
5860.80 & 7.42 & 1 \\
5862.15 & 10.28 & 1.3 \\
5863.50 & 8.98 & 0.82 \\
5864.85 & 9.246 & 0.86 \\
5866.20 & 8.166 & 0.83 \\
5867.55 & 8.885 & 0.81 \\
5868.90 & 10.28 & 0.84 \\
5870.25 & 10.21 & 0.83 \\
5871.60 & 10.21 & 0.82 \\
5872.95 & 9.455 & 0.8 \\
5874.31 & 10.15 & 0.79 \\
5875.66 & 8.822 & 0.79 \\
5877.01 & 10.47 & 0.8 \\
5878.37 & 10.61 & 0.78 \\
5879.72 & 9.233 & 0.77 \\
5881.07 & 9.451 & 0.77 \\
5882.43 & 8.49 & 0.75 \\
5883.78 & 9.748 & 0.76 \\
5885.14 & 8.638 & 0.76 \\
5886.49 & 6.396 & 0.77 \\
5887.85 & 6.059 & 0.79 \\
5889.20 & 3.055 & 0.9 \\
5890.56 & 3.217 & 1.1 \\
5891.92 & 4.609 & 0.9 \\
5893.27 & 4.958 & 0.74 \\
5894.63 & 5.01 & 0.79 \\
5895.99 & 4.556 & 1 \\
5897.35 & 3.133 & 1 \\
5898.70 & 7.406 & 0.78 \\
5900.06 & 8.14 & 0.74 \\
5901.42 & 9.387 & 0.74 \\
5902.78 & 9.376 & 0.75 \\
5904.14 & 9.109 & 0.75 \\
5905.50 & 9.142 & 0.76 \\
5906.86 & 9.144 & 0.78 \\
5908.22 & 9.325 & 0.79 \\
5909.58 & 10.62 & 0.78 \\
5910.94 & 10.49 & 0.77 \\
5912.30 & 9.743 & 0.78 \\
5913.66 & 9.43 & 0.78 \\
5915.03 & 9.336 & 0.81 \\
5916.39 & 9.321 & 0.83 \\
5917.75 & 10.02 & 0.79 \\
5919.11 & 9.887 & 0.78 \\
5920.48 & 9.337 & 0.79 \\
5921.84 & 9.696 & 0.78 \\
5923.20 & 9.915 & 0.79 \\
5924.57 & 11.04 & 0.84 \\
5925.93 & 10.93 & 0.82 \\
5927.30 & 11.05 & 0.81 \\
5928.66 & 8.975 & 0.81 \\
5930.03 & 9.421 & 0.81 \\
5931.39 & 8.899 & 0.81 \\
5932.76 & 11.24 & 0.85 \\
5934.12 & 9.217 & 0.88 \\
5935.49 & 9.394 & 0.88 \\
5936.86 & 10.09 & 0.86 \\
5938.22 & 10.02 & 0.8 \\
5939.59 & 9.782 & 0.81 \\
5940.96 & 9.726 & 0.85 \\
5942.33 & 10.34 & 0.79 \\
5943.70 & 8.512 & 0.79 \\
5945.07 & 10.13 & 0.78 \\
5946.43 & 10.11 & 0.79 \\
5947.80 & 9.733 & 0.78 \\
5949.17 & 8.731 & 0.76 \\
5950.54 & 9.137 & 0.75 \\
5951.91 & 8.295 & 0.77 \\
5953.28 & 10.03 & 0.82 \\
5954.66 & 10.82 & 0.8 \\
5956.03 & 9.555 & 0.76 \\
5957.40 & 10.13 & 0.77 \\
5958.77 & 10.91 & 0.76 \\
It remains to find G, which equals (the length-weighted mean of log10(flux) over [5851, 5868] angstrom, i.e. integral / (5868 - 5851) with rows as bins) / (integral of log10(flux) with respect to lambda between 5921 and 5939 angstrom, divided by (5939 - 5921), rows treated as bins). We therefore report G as 0.946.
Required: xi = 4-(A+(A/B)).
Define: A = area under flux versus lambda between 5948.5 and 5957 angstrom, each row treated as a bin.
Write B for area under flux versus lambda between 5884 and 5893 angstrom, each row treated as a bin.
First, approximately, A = 80.3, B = 49.8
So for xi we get -78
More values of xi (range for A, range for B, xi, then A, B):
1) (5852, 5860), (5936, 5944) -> -67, 70.3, 78.3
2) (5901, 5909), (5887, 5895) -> -72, 74.1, 36.0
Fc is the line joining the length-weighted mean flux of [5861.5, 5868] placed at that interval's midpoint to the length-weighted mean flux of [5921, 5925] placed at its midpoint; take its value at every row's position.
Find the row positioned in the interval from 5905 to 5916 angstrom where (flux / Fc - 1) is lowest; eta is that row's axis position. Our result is 5906.86 angstrom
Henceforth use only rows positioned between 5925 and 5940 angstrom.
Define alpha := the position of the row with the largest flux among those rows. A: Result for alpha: 5932.76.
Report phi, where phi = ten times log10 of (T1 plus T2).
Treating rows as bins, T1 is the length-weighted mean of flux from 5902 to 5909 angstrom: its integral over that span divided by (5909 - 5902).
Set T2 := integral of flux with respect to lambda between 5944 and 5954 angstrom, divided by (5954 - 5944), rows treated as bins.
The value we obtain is 12.7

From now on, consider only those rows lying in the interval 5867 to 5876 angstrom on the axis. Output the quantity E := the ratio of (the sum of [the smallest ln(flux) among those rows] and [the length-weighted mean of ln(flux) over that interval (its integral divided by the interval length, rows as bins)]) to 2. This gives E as 2.23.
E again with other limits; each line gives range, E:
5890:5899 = 1.32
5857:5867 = 2.08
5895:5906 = 1.54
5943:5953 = 2.17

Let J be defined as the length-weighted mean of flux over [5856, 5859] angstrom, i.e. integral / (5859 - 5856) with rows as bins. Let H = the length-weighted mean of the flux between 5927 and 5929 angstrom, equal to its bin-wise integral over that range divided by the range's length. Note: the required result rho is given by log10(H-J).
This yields 0.2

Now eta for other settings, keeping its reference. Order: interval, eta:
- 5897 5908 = 5897.35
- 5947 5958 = 5951.91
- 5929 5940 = 5931.39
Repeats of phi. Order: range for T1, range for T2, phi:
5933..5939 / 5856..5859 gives 12.6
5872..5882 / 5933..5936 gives 12.9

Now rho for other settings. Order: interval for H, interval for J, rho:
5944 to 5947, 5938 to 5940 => -1.2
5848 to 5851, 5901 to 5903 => -0.2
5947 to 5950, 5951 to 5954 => -1.0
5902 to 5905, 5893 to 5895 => 0.6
